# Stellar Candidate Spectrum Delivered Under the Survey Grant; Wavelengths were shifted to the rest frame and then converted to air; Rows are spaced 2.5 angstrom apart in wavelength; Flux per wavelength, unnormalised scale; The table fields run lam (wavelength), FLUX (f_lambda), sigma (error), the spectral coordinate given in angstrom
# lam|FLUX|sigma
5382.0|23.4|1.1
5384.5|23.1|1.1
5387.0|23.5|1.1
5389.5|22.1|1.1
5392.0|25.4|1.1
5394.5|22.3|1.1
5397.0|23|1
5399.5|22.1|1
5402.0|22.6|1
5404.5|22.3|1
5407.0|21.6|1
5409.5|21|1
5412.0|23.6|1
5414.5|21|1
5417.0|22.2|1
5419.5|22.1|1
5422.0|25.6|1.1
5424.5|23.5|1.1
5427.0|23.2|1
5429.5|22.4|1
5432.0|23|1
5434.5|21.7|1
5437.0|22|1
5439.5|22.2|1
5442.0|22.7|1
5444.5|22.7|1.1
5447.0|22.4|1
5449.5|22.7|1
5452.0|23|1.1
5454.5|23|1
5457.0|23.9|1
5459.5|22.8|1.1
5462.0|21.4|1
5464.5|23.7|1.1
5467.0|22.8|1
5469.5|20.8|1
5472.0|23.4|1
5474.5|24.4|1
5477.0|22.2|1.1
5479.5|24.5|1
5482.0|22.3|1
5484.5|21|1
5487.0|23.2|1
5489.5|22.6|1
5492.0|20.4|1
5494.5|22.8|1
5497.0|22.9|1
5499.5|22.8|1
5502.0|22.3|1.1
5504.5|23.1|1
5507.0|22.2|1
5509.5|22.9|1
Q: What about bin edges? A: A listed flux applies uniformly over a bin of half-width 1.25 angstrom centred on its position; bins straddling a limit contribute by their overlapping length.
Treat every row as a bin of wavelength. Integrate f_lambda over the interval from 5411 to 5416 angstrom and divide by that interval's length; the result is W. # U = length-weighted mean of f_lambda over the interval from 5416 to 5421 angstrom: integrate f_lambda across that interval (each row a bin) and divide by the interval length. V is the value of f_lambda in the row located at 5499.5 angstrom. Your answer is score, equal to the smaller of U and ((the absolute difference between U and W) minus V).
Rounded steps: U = 22.3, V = 22.8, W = 22.2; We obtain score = -22.7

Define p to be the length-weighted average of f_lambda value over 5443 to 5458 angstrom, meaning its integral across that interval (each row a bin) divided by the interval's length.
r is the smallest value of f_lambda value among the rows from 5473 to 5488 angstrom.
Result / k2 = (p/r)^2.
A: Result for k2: 1.19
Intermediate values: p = 22.9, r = 21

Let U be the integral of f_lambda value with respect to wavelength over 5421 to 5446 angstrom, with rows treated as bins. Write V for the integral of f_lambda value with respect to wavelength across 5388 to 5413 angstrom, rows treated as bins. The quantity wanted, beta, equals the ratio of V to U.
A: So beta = 0.99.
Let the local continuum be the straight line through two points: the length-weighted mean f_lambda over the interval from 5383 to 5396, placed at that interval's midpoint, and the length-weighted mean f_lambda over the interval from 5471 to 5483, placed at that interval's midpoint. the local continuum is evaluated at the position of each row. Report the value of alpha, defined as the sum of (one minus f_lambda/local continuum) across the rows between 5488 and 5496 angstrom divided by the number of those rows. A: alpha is 0.063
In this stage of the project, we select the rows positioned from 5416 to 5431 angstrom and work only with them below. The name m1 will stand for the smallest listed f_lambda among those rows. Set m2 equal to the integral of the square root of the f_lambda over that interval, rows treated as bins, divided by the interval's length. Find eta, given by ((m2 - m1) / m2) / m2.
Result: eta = -0.75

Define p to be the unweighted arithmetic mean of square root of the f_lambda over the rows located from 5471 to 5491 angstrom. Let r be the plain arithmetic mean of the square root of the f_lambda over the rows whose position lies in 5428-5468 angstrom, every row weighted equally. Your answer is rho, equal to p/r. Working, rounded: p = 4.789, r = 4.76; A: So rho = 1.01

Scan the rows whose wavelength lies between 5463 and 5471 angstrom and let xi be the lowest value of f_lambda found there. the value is 20.8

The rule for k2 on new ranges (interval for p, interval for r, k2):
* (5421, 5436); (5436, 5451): 1.11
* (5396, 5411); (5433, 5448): 1.04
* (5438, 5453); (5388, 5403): 1.05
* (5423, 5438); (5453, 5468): 1.12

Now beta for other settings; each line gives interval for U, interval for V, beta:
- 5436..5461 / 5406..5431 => 1.00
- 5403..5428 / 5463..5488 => 1.01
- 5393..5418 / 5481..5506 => 1.01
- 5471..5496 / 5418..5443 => 1.01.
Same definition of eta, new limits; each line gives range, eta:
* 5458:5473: -0.71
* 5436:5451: -0.77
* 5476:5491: -0.72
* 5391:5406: -0.76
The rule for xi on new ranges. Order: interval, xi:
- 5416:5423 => 22.1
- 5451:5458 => 23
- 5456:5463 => 21.4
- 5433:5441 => 21.7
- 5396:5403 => 22.1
